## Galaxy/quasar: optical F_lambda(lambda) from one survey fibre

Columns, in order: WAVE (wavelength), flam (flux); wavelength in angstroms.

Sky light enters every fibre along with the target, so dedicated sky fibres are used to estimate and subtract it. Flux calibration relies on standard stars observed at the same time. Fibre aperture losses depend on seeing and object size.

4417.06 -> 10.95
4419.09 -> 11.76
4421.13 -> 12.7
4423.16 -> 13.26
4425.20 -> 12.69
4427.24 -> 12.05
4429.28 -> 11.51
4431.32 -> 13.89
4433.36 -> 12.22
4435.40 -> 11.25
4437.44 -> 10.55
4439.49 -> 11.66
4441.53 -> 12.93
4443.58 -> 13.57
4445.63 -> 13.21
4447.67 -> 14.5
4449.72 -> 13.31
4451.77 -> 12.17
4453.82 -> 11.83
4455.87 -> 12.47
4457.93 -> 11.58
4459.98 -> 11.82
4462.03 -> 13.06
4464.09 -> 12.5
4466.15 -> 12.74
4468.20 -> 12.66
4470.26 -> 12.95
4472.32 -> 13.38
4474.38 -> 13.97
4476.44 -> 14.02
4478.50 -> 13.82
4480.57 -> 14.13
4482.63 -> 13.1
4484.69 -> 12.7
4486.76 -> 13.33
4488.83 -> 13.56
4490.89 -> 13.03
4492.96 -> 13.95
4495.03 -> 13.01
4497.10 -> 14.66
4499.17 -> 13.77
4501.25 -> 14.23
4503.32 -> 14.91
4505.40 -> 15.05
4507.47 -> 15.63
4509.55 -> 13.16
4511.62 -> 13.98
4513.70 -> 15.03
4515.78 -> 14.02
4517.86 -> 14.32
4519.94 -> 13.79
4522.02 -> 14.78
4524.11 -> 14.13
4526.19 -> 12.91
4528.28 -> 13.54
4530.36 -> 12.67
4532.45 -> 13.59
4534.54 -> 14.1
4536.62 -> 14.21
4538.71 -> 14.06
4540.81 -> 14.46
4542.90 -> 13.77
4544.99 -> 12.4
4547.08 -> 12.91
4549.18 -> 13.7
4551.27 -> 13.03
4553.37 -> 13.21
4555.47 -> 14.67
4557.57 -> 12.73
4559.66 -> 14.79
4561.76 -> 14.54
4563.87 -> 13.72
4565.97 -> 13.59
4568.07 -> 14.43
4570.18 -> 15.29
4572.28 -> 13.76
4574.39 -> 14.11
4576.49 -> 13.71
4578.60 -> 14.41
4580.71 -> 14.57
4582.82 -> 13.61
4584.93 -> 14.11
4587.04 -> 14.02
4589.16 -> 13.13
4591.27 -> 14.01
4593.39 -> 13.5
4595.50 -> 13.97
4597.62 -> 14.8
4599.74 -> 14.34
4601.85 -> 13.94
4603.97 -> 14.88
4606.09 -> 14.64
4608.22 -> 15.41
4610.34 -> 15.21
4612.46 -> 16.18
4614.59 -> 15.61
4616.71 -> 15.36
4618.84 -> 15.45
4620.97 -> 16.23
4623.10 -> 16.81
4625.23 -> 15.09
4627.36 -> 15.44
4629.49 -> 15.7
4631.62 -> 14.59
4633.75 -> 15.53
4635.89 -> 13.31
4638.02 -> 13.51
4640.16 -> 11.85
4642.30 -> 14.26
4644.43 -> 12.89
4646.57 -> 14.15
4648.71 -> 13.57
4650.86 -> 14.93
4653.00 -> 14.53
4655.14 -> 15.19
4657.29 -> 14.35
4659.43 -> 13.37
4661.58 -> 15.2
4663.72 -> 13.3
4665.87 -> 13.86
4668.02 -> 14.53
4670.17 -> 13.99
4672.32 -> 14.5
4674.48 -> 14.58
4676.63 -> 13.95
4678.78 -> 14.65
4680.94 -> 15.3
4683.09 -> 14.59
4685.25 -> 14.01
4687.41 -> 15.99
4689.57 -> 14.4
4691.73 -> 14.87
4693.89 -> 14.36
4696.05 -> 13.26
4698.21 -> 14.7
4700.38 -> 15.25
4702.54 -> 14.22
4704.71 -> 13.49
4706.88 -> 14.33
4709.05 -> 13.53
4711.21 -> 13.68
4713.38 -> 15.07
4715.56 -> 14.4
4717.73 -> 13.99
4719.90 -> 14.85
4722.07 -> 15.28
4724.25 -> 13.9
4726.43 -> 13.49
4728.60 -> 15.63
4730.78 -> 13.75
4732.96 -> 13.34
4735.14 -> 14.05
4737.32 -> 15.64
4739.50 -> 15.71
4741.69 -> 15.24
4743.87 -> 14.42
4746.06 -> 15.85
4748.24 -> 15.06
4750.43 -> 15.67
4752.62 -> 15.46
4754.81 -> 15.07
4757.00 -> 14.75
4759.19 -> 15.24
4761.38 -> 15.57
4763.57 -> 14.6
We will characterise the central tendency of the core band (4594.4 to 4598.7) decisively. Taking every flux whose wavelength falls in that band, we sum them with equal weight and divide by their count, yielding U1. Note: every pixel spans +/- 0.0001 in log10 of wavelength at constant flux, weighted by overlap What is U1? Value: 14.4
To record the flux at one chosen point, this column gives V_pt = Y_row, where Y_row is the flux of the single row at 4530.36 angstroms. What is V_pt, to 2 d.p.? 12.67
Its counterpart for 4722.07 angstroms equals 15.28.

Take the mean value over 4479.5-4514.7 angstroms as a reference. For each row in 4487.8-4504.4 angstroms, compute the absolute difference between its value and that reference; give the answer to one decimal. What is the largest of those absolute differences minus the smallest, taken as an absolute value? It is 1.0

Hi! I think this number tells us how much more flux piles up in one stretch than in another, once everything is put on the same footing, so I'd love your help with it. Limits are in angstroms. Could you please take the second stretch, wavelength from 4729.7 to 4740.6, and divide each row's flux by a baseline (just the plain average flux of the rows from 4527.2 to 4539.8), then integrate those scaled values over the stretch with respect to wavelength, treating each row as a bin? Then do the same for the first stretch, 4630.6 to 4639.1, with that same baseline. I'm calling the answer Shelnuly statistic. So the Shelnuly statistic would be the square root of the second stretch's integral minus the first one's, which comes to 1.6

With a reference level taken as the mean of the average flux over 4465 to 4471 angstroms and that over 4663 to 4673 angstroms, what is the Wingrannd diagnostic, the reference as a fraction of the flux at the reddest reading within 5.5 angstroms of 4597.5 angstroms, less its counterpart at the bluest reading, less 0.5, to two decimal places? -0.53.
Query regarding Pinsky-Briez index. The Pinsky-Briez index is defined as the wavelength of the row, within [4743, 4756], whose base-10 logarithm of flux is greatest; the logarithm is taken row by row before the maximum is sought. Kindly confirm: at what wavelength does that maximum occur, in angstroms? 4746.06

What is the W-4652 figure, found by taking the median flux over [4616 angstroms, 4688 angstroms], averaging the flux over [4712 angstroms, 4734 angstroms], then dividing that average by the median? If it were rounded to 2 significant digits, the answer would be 0.99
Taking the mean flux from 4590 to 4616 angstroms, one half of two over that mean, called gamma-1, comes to 0.0680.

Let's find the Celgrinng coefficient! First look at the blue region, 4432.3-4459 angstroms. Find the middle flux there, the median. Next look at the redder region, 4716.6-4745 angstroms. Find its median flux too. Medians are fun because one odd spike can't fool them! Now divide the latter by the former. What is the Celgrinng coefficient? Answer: 1.18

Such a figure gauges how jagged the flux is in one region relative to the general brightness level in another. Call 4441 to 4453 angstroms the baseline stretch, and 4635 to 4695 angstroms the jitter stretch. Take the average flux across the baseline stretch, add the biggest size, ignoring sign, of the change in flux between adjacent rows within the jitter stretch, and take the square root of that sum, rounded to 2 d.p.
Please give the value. 3.96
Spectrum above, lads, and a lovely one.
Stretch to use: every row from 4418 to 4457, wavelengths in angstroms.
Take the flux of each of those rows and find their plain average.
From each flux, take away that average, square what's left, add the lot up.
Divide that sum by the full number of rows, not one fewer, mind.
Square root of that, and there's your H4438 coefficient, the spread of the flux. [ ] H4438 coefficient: 0.96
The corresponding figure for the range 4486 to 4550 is 0.75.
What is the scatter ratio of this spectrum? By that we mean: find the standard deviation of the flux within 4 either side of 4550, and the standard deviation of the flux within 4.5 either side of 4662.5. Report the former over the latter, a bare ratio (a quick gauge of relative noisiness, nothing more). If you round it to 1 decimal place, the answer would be 0.4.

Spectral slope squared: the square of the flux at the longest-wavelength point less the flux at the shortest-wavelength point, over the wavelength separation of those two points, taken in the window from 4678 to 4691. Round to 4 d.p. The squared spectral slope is 0.0005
